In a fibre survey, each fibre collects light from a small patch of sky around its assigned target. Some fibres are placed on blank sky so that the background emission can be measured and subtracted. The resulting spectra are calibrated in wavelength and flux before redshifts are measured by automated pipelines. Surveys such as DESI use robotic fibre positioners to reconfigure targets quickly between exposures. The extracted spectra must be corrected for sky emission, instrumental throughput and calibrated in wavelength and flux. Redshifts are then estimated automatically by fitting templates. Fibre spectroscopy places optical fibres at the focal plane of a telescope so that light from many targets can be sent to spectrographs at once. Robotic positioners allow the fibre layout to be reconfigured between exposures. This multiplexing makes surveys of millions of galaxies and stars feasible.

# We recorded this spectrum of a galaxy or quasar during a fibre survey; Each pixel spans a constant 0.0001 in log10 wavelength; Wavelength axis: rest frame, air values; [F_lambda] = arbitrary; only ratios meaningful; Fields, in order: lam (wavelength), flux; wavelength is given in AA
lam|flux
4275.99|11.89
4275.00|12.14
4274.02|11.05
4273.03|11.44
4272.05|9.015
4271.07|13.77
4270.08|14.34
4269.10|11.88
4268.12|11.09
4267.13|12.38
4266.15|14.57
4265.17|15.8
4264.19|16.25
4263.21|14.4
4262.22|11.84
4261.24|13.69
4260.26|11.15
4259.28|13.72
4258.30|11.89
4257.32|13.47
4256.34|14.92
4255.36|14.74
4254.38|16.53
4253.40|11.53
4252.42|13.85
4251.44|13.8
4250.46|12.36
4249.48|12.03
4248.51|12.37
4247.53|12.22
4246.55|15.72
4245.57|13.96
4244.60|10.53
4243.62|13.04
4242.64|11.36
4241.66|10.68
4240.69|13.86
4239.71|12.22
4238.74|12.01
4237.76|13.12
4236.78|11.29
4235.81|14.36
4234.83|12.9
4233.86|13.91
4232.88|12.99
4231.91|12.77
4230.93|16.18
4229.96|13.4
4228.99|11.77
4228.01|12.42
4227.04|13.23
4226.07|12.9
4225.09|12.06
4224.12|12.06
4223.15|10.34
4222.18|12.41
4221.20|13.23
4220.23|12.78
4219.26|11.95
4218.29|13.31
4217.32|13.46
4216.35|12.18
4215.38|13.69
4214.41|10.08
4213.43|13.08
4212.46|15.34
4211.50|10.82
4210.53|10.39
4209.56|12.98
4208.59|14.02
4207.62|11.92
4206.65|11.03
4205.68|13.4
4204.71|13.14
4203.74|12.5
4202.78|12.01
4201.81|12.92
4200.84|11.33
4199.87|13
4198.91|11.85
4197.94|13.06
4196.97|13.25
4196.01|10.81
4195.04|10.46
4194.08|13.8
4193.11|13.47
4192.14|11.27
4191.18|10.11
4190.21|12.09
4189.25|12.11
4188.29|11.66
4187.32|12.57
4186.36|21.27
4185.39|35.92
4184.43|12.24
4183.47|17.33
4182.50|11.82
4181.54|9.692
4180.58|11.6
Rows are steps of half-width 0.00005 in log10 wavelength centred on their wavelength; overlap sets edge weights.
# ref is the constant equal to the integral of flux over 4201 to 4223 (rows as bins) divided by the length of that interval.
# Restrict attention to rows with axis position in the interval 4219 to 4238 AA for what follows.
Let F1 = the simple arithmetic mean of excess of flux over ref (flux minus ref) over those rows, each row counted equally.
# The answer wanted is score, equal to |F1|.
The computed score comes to 0.28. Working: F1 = 0.3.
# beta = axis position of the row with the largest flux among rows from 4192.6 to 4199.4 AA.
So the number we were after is 4194.08 AA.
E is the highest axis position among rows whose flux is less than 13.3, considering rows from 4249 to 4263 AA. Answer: 4262.22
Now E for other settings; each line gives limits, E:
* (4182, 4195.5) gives 4195.04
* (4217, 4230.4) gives 4228.99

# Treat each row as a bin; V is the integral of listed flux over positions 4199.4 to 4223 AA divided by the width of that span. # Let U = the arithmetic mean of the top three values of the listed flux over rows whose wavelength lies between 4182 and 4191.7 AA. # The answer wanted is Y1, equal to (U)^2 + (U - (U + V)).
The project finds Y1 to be 605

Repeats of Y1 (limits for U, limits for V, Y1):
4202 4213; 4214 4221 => 191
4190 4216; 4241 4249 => 194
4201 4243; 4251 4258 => 220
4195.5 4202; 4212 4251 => 159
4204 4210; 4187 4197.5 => 171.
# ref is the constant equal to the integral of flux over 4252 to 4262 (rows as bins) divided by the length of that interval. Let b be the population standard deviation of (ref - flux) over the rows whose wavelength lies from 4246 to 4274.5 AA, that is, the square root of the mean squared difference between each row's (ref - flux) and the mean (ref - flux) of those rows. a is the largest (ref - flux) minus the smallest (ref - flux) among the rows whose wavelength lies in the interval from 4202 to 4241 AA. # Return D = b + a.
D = 7.9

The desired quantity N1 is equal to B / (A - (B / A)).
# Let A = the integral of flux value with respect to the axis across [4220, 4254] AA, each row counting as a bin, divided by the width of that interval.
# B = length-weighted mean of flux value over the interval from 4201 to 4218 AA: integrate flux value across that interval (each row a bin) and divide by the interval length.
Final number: 1.06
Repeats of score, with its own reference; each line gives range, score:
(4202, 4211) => 0.14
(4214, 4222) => 0.06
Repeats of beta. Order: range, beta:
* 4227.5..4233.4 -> 4230.93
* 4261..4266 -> 4264.19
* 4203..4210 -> 4208.59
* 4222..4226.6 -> 4226.07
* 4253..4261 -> 4254.38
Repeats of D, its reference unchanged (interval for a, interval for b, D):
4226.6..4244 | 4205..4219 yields 7.0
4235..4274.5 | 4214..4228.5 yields 8.5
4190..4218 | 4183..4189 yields 13.8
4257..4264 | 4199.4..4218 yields 4.6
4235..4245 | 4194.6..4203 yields 4.8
